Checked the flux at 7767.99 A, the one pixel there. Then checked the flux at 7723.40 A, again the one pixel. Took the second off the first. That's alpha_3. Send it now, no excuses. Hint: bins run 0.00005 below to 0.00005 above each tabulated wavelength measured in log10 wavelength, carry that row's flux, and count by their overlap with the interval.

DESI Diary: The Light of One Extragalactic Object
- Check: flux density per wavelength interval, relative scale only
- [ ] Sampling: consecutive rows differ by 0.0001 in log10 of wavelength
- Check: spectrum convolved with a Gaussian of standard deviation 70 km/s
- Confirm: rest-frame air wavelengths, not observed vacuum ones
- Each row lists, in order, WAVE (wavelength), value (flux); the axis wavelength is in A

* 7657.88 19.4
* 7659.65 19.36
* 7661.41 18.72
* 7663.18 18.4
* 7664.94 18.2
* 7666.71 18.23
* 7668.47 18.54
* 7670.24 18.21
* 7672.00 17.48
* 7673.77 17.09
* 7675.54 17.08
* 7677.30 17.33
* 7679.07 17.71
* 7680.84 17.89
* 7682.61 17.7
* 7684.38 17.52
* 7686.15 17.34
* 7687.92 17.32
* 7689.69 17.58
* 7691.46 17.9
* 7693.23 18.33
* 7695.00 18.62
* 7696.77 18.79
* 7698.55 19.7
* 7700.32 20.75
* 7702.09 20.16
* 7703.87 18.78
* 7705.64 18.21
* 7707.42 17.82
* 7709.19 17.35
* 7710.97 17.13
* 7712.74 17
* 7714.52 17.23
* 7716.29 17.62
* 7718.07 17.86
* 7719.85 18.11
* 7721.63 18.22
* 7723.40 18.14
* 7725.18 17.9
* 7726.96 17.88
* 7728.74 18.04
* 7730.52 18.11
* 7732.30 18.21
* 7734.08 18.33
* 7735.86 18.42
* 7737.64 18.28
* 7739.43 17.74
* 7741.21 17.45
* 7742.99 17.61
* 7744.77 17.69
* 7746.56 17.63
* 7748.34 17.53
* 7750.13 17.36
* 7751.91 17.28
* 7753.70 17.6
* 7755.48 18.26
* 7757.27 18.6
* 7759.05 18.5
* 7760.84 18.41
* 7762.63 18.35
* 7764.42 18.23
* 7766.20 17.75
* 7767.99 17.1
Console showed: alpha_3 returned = -1.04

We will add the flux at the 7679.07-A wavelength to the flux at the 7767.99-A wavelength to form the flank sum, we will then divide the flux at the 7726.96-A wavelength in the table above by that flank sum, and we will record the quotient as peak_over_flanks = 0.514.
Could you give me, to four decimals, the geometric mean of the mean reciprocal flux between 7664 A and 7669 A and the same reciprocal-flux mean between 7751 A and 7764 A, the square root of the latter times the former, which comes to 0.0549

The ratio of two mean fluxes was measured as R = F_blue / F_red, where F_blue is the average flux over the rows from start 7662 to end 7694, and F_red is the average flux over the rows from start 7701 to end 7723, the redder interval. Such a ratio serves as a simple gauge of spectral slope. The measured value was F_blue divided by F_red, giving 0.99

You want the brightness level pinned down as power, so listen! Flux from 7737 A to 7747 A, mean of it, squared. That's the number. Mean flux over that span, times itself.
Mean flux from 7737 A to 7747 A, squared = 314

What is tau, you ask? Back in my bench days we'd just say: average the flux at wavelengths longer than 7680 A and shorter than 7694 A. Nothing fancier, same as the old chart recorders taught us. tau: 17.7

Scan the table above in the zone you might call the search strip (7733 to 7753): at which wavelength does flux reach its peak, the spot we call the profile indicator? 7735.86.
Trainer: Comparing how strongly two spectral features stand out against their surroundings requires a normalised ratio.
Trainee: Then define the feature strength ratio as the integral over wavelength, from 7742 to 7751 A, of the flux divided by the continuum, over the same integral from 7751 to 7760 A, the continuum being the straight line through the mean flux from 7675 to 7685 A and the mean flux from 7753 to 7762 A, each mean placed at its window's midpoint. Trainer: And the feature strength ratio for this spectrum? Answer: 0.98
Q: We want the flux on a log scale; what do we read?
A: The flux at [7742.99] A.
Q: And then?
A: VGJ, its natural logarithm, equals 2.87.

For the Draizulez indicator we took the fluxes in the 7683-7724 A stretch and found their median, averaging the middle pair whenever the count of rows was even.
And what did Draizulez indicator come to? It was 17.9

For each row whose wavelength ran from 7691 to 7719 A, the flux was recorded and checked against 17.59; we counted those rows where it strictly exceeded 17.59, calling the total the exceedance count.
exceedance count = 12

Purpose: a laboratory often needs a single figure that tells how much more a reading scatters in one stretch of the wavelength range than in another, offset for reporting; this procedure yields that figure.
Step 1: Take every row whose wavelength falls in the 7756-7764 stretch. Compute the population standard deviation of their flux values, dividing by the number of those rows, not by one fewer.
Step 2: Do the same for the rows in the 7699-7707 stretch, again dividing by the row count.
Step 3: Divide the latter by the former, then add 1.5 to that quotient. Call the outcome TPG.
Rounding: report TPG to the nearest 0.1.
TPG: 12.3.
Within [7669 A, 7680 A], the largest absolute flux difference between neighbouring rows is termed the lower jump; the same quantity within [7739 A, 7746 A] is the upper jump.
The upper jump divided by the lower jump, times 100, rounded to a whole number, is 40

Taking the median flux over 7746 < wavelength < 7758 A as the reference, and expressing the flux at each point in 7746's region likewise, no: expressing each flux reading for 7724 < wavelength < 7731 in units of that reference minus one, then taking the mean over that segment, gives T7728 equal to 0.022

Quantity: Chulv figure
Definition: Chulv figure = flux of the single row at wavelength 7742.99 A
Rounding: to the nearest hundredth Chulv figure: 17.61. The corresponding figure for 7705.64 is 18.21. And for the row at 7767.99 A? 17.10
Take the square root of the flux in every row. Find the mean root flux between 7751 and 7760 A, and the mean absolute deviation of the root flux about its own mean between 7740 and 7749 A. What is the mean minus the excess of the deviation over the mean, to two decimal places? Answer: 8.49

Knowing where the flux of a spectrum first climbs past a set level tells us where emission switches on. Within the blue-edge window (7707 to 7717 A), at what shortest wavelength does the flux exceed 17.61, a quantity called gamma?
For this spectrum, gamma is 7707.42 A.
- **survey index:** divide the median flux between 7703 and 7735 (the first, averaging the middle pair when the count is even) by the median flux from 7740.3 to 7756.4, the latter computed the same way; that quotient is 1.021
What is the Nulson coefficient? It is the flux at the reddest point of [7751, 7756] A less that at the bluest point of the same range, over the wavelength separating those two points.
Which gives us 0.27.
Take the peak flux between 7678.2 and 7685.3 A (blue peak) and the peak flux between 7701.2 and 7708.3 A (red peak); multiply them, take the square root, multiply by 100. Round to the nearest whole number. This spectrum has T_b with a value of 1899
